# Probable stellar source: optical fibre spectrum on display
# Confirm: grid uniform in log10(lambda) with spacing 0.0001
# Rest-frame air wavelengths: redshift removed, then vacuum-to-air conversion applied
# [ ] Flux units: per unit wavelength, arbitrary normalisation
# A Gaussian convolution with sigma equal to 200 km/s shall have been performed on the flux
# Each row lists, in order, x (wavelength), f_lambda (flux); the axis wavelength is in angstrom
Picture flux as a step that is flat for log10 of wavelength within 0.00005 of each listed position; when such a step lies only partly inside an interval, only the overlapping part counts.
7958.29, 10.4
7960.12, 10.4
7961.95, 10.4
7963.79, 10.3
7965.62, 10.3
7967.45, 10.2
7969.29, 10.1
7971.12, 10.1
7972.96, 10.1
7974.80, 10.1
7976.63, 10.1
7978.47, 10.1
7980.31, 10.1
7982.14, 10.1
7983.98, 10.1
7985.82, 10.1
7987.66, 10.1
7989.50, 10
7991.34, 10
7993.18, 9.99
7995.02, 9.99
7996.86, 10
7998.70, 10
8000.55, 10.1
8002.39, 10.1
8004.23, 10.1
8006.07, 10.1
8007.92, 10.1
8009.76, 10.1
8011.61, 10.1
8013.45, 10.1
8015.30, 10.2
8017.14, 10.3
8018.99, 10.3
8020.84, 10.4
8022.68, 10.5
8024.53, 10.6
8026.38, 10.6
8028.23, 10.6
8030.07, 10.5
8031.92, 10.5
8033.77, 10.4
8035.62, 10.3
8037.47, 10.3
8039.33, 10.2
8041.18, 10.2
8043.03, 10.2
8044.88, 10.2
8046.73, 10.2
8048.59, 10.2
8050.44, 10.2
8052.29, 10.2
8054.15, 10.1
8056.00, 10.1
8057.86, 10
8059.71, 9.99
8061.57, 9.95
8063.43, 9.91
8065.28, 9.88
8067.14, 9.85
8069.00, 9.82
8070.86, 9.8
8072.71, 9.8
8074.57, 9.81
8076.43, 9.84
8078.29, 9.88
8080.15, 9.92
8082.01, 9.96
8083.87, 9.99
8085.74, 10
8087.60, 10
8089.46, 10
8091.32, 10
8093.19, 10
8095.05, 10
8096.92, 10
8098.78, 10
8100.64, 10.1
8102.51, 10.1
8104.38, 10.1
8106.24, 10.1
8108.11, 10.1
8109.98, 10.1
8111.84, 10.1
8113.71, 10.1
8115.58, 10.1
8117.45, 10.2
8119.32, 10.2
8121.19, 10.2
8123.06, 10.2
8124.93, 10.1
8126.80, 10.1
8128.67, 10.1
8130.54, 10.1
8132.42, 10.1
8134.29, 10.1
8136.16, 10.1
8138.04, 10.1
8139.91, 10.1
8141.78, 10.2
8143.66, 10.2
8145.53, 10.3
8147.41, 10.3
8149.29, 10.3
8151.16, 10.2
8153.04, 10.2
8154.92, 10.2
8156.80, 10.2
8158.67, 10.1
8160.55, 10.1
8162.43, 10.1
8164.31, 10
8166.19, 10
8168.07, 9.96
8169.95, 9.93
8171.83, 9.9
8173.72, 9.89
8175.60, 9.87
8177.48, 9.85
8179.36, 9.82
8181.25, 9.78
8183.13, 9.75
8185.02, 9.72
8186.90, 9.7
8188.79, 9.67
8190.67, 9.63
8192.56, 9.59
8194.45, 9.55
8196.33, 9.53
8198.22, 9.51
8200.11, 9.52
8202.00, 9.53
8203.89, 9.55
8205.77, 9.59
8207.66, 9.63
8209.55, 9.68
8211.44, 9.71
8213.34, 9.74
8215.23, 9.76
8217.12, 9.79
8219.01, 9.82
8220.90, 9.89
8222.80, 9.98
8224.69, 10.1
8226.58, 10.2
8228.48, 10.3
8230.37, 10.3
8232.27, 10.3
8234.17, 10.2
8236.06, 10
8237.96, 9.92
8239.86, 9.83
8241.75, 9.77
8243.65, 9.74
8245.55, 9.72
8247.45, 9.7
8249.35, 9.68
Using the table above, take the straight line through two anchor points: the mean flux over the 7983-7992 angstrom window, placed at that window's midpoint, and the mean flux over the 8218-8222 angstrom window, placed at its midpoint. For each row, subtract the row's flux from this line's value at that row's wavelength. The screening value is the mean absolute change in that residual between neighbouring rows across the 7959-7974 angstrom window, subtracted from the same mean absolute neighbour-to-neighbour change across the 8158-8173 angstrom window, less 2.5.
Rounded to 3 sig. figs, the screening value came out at -2.51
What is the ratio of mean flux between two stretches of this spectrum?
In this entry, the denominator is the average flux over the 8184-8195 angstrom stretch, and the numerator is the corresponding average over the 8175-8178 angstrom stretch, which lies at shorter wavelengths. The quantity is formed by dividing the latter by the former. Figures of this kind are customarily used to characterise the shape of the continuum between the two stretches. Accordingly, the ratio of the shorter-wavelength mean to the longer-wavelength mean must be 1.02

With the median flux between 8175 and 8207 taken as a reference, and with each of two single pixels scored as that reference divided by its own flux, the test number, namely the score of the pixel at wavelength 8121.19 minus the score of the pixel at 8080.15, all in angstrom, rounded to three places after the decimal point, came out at -0.027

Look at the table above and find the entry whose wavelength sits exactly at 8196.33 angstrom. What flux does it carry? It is 9.53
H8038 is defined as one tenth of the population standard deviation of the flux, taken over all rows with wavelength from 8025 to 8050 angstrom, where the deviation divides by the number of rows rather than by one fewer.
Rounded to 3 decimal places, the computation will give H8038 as 0.015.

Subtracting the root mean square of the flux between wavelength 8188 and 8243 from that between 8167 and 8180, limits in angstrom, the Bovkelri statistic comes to 0.07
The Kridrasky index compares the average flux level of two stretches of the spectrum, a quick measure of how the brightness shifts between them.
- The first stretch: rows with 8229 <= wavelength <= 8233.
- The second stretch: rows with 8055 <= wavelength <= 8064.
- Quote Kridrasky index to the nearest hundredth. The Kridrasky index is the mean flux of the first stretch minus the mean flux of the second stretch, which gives 0.31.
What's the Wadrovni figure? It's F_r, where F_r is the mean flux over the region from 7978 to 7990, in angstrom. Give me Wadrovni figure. 10.1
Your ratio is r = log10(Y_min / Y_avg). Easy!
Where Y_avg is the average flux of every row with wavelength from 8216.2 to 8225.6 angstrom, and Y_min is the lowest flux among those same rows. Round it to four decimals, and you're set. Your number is -0.0056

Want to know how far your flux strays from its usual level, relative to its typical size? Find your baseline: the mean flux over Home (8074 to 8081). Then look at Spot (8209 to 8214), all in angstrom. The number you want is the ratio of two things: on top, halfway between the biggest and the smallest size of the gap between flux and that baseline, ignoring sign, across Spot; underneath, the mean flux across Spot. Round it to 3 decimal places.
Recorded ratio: 0.016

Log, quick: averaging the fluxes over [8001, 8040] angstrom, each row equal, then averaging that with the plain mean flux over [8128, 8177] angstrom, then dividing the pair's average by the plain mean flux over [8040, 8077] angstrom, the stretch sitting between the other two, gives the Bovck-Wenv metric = 1.02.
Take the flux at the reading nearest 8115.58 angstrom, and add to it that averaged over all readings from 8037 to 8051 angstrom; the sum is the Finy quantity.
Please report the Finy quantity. 20.3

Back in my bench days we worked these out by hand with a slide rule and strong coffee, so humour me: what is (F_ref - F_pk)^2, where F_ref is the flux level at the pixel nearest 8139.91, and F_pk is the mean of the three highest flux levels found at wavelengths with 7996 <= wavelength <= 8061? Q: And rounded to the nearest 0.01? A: 0.25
